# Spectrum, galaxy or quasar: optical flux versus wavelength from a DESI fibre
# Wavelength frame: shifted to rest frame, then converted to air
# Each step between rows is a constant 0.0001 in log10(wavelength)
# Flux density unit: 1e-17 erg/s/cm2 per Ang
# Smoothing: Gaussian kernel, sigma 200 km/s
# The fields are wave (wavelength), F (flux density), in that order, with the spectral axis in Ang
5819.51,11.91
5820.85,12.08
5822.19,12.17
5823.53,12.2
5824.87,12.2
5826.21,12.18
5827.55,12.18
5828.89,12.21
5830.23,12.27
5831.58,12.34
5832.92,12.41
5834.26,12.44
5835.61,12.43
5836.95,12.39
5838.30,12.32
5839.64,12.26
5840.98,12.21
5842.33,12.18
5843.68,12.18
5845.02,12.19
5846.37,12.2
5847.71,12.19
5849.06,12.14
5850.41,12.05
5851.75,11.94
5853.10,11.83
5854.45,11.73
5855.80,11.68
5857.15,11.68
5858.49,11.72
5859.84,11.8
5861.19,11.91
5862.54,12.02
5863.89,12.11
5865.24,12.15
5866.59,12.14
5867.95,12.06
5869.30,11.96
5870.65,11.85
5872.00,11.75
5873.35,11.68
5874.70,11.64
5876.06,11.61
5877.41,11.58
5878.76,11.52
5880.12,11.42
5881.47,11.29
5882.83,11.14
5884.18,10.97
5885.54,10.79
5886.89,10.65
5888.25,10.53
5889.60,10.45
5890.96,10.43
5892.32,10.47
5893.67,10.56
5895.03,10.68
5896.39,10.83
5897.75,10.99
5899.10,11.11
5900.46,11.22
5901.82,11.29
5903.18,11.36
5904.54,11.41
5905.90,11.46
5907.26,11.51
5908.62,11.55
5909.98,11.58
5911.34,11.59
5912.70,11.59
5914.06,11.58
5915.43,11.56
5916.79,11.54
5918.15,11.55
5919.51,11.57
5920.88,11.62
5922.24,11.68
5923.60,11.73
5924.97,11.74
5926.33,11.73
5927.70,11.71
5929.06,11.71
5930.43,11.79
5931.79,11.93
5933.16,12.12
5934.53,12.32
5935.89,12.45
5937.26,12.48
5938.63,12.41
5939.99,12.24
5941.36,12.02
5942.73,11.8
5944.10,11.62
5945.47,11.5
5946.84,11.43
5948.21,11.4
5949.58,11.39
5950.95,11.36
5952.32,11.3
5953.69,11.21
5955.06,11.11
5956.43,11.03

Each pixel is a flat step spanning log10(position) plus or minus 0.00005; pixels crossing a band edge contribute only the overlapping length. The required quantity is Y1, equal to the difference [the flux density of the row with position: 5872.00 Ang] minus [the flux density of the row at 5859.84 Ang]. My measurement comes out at -0.05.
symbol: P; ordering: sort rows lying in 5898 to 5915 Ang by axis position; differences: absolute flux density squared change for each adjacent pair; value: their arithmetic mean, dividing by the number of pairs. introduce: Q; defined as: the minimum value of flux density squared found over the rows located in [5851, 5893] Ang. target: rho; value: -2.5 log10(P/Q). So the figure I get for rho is 5.1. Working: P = 1.0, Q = 109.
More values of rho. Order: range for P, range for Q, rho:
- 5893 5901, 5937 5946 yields 4.2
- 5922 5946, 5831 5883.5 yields 4.2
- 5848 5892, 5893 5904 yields 4.4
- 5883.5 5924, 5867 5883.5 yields 4.8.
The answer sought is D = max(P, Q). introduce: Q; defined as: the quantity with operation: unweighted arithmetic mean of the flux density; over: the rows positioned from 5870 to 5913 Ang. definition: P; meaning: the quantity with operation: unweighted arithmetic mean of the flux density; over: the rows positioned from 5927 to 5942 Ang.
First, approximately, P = 12.1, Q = 11.2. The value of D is 12.1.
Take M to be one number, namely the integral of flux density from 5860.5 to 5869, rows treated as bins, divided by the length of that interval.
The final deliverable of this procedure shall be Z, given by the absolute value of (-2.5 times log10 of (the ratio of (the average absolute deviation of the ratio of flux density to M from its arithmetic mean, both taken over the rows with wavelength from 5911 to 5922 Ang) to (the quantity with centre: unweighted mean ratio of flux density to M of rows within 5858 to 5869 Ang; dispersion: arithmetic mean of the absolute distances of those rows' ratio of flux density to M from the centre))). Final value 2.1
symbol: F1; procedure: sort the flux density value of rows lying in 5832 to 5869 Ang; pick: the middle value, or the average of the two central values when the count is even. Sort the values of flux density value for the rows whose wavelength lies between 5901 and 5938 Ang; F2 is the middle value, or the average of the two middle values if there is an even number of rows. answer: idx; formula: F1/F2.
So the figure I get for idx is 1.05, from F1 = 12.1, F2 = 11.59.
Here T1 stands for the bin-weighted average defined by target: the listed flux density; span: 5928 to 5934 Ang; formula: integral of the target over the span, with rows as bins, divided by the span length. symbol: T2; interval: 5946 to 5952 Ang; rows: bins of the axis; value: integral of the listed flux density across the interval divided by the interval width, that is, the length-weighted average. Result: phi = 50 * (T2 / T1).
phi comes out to 48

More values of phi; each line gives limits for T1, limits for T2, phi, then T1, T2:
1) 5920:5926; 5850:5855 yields 51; 11.7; 11.9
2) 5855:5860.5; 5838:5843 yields 52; 11.7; 12.2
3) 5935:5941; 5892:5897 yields 43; 12.4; 10.6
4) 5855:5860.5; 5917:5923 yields 50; 11.7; 11.6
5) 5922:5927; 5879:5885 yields 48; 11.7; 11.2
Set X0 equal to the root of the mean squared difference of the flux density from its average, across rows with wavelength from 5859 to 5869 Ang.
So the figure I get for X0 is 0.12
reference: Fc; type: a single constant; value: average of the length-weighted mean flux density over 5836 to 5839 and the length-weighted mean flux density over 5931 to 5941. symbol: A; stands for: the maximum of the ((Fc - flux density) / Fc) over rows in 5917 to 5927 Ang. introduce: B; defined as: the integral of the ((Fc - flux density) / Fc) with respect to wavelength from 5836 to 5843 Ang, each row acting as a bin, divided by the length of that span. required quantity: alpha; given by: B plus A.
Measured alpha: 0.066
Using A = 0.06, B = 0.003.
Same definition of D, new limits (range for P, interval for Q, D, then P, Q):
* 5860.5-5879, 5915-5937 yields 11.9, 11.9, 11.8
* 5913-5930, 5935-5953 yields 11.8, 11.6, 11.8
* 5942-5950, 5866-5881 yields 11.7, 11.5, 11.7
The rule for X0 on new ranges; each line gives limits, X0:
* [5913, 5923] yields 0.05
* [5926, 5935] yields 0.22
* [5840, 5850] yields 0.02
